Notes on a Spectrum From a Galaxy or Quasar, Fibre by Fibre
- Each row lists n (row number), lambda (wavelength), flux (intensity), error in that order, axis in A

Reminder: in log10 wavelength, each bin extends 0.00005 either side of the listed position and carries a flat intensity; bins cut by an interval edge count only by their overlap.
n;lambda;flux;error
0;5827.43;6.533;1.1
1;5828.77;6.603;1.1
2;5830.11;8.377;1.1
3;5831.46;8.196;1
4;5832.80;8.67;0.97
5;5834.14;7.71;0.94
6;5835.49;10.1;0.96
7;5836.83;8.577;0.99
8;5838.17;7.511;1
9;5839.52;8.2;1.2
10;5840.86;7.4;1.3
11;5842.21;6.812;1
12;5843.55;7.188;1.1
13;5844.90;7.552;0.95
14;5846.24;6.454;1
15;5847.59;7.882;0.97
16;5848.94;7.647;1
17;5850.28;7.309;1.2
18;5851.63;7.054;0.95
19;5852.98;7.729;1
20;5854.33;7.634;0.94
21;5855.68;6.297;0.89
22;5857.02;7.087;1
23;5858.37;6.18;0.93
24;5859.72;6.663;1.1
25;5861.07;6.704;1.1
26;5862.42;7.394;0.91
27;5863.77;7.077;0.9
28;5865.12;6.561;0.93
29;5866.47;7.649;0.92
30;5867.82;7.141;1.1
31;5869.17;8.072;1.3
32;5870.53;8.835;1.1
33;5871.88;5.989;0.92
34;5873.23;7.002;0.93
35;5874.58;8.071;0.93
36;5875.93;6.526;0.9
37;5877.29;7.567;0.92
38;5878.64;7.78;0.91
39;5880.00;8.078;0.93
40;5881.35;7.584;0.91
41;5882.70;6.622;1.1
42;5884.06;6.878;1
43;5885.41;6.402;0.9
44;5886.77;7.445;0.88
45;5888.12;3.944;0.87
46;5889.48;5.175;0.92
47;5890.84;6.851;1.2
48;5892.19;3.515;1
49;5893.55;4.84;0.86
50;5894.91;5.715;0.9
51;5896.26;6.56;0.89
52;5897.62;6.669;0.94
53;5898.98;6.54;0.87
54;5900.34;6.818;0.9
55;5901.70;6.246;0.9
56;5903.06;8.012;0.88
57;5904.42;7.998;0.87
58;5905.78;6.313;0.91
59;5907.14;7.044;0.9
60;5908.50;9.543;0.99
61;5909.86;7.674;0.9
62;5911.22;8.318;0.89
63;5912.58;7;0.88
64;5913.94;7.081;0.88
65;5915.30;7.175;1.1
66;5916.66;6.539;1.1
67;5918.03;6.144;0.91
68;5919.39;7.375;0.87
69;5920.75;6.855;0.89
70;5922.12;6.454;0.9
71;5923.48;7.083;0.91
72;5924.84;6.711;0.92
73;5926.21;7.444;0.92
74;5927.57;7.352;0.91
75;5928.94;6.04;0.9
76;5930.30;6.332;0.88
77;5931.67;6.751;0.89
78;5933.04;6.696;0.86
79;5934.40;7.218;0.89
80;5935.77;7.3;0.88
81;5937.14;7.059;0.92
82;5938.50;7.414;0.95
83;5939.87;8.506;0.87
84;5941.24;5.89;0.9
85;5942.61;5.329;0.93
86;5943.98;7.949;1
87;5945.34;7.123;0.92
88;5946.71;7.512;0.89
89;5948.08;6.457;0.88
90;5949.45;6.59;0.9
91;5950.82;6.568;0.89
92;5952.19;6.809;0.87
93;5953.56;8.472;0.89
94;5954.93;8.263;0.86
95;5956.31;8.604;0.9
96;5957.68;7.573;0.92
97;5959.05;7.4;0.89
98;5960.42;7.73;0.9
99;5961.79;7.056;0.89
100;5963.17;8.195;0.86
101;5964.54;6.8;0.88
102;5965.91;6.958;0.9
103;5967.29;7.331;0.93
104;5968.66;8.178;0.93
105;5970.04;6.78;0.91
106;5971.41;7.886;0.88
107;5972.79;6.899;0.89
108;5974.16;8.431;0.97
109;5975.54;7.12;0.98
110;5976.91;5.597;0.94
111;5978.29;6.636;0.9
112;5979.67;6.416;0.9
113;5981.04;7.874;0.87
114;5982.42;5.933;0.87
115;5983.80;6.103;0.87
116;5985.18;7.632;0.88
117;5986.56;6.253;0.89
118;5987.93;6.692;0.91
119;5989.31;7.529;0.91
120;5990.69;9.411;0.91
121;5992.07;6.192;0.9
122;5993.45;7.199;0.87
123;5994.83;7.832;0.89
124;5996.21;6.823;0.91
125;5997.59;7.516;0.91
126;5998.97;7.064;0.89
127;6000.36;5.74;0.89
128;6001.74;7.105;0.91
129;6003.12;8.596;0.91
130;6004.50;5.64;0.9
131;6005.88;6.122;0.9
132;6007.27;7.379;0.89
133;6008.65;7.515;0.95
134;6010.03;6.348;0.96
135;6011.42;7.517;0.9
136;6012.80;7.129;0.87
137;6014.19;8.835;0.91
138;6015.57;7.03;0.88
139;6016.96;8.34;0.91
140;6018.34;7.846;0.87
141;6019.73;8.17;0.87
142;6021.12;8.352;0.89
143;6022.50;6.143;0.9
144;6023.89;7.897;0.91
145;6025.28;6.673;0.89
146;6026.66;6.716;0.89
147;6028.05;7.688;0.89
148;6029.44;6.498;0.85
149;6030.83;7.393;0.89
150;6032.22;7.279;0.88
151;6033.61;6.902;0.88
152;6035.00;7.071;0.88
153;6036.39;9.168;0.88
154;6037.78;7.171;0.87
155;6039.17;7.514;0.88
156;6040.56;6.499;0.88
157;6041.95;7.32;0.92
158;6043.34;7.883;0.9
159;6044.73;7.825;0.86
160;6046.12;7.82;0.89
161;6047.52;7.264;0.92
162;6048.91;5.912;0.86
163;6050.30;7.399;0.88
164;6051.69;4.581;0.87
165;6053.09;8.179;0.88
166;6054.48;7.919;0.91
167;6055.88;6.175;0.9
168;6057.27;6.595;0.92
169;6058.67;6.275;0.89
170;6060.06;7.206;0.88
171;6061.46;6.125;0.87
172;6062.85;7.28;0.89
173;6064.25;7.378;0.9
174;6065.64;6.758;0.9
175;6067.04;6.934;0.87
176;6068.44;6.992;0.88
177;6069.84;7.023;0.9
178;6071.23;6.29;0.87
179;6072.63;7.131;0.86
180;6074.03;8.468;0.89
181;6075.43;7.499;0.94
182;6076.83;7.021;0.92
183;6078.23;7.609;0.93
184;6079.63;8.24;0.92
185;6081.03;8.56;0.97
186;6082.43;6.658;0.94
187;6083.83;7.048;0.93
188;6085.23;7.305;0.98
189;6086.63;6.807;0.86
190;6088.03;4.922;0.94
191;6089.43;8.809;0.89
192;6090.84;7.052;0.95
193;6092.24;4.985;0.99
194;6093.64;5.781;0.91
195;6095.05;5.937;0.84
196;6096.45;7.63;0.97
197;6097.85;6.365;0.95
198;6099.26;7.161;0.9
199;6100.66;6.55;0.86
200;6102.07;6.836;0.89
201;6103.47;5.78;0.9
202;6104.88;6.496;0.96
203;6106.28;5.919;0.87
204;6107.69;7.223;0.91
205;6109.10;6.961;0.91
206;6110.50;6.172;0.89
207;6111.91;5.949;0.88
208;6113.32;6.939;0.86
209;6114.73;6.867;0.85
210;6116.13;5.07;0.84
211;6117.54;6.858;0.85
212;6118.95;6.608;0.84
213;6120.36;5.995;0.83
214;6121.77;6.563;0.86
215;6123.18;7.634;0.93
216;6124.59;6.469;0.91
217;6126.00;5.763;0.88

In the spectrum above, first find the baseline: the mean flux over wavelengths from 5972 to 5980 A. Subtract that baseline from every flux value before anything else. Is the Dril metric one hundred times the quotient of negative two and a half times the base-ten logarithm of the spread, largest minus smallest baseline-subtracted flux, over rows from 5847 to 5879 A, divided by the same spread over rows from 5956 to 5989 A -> -38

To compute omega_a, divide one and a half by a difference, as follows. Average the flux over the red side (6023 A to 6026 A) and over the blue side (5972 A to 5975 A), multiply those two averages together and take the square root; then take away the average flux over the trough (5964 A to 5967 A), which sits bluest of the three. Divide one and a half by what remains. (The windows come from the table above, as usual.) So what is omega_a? 3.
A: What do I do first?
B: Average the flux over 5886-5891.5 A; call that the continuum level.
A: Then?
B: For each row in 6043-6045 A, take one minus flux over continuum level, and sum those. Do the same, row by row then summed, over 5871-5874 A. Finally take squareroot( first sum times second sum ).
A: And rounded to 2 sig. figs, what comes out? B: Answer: 0.39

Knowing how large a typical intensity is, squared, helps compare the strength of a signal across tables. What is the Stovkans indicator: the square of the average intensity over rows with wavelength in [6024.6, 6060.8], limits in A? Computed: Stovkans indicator 51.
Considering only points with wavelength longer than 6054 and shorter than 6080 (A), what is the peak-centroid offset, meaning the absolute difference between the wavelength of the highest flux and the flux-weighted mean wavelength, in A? 6.7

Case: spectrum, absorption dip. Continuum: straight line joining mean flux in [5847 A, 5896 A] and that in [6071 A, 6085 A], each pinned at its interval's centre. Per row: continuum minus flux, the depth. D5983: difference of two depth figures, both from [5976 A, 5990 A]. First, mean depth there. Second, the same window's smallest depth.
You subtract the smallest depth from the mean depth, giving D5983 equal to 1.21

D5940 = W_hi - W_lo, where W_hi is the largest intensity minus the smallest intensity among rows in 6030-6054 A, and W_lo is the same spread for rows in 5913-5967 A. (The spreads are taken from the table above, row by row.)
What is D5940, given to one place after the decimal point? 1.3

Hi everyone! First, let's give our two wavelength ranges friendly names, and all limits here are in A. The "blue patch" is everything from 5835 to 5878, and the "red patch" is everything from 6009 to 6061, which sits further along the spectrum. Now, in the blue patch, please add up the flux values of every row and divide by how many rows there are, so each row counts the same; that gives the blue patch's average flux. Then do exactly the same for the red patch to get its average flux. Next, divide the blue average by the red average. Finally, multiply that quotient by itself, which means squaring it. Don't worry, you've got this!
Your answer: 1.03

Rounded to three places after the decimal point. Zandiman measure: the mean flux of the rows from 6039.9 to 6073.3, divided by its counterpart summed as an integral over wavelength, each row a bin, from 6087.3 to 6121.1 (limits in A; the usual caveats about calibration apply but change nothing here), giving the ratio 0.032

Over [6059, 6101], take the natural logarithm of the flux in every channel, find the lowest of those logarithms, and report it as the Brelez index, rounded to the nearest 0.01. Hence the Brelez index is 1.59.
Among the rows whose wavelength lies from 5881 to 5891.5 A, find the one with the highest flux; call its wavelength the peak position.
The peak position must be 5881.35 A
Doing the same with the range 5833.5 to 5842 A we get 5835.49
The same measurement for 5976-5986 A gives 5981.04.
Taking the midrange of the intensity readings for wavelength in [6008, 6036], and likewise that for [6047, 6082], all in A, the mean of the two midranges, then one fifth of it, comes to 1.41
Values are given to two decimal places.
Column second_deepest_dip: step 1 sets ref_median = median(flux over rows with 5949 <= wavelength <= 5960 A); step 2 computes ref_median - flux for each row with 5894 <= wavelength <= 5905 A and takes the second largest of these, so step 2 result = 1.24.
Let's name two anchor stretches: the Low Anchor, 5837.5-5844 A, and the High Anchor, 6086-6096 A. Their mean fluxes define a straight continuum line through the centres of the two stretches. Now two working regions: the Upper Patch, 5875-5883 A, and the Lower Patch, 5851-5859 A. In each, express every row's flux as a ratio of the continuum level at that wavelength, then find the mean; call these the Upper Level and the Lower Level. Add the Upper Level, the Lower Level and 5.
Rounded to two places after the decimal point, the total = 6.97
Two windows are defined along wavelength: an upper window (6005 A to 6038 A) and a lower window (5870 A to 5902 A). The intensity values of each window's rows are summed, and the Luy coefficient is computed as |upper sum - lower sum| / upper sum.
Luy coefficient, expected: 0.11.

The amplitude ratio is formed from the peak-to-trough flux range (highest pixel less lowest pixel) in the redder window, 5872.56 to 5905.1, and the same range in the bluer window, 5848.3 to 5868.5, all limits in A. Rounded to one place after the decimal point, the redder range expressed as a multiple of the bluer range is 2.9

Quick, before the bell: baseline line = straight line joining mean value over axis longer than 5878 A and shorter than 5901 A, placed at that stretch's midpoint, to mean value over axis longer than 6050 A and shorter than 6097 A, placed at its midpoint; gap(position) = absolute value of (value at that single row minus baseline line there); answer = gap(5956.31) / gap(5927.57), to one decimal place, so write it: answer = 2.3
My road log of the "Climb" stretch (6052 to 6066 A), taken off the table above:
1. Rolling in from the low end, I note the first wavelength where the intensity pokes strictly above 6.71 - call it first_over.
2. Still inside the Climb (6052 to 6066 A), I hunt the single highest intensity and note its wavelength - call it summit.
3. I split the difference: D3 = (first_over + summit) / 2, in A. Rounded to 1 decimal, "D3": 6053.1 A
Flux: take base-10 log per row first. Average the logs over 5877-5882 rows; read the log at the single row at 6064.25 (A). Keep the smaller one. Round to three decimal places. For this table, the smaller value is 0.868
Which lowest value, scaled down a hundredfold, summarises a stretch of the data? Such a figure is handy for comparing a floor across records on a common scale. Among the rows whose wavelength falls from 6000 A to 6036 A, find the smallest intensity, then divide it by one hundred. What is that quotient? 0.056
